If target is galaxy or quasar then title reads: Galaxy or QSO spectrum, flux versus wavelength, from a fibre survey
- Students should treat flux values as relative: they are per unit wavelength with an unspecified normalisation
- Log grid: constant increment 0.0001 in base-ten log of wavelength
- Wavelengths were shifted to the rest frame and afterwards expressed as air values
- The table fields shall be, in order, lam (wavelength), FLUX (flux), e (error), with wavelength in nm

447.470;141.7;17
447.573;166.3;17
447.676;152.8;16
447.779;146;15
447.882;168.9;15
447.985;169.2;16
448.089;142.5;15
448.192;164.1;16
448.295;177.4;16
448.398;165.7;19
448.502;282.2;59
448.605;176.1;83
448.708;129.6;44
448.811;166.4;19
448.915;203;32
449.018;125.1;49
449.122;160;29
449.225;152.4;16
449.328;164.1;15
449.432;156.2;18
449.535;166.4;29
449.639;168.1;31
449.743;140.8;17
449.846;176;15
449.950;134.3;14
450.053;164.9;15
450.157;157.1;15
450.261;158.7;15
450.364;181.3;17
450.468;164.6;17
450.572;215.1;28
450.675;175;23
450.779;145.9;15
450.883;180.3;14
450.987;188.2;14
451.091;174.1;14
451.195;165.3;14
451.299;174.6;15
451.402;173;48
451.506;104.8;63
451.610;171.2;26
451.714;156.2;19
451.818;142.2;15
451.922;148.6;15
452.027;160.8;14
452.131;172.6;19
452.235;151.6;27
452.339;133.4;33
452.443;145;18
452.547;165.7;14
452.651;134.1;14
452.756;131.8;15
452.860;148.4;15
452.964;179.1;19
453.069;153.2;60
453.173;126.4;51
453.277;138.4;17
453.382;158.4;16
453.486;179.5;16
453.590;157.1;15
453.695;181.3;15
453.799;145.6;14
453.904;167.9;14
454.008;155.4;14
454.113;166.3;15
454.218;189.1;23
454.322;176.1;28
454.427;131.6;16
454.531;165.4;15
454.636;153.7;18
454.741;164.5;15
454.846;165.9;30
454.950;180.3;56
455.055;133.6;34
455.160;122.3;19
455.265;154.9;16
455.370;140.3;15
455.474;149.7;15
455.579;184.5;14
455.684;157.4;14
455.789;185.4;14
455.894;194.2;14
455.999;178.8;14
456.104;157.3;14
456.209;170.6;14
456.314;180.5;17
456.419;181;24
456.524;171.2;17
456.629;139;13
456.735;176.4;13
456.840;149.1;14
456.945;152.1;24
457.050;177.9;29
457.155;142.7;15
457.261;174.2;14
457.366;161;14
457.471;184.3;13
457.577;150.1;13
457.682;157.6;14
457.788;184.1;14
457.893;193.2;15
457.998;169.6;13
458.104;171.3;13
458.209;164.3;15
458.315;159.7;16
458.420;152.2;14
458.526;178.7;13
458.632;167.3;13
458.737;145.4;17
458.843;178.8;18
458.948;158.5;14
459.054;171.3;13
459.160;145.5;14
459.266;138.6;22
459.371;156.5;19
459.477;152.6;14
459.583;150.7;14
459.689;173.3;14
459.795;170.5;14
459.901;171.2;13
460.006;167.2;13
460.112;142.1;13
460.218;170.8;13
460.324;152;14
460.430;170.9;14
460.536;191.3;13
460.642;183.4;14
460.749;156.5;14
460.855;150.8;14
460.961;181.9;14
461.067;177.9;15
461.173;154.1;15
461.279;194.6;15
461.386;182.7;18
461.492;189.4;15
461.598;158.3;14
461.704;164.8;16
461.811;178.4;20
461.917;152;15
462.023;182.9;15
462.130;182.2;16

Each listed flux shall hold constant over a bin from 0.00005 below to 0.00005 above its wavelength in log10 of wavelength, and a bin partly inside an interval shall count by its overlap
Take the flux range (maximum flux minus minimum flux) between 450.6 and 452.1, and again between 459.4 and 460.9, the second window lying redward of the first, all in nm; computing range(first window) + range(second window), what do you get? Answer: 133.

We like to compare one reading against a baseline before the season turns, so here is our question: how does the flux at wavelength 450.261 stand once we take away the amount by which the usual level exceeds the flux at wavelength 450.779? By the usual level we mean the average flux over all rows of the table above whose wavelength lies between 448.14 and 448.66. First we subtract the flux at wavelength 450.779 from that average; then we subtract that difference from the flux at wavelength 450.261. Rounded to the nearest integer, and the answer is 112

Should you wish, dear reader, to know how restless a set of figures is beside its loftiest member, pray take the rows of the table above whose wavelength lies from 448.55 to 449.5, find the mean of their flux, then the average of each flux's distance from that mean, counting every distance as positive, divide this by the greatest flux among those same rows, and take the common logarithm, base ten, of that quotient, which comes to -1.09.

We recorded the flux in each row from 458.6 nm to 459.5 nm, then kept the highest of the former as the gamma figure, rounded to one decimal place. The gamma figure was 178.8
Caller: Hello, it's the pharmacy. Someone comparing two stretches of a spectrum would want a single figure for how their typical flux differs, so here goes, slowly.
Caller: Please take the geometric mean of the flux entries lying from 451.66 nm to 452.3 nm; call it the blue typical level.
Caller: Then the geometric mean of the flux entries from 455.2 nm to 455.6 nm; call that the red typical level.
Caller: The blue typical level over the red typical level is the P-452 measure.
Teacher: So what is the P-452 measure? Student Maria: 0.99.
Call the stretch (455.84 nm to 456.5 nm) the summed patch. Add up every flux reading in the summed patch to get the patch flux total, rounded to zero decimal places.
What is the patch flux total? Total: 1062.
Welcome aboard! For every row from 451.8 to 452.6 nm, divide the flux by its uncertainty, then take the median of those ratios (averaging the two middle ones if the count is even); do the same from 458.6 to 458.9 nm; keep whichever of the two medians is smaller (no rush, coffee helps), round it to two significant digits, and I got 9.3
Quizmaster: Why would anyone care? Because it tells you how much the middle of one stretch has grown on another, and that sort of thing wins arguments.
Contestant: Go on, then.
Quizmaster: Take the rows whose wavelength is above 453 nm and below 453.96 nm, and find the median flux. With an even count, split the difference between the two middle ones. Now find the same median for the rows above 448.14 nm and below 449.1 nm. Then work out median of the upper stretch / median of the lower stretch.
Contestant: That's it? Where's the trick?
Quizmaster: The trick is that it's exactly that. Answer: 0.94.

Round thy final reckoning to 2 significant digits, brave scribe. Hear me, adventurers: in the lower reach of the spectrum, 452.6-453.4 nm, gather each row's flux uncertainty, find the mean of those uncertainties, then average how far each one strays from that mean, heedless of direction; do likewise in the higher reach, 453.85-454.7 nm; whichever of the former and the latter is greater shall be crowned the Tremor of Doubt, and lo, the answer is 15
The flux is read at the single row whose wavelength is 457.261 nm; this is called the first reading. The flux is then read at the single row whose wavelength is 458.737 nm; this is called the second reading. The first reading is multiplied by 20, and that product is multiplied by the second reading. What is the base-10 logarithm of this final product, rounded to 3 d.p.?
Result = 5.705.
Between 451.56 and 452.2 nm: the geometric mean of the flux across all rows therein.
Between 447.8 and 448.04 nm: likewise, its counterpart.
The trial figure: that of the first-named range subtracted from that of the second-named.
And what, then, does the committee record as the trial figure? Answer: 11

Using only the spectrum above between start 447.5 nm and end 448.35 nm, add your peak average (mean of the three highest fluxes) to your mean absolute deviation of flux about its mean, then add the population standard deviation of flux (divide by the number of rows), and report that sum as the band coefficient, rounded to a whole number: 194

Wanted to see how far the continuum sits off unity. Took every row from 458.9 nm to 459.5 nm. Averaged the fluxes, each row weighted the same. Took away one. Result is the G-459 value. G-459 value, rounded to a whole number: 153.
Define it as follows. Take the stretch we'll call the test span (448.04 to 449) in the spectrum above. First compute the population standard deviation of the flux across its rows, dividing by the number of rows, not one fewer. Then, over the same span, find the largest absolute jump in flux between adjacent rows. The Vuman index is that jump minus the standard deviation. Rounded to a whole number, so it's 75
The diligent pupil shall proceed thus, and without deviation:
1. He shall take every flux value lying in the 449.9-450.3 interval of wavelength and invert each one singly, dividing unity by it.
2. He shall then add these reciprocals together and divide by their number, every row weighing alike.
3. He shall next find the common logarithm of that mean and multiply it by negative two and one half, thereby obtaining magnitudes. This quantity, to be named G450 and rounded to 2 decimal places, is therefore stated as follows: 5.46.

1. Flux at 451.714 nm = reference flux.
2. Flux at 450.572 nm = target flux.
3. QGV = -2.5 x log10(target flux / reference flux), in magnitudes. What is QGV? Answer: -0.35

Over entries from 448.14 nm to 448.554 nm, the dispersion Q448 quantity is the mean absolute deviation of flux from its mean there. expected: 42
